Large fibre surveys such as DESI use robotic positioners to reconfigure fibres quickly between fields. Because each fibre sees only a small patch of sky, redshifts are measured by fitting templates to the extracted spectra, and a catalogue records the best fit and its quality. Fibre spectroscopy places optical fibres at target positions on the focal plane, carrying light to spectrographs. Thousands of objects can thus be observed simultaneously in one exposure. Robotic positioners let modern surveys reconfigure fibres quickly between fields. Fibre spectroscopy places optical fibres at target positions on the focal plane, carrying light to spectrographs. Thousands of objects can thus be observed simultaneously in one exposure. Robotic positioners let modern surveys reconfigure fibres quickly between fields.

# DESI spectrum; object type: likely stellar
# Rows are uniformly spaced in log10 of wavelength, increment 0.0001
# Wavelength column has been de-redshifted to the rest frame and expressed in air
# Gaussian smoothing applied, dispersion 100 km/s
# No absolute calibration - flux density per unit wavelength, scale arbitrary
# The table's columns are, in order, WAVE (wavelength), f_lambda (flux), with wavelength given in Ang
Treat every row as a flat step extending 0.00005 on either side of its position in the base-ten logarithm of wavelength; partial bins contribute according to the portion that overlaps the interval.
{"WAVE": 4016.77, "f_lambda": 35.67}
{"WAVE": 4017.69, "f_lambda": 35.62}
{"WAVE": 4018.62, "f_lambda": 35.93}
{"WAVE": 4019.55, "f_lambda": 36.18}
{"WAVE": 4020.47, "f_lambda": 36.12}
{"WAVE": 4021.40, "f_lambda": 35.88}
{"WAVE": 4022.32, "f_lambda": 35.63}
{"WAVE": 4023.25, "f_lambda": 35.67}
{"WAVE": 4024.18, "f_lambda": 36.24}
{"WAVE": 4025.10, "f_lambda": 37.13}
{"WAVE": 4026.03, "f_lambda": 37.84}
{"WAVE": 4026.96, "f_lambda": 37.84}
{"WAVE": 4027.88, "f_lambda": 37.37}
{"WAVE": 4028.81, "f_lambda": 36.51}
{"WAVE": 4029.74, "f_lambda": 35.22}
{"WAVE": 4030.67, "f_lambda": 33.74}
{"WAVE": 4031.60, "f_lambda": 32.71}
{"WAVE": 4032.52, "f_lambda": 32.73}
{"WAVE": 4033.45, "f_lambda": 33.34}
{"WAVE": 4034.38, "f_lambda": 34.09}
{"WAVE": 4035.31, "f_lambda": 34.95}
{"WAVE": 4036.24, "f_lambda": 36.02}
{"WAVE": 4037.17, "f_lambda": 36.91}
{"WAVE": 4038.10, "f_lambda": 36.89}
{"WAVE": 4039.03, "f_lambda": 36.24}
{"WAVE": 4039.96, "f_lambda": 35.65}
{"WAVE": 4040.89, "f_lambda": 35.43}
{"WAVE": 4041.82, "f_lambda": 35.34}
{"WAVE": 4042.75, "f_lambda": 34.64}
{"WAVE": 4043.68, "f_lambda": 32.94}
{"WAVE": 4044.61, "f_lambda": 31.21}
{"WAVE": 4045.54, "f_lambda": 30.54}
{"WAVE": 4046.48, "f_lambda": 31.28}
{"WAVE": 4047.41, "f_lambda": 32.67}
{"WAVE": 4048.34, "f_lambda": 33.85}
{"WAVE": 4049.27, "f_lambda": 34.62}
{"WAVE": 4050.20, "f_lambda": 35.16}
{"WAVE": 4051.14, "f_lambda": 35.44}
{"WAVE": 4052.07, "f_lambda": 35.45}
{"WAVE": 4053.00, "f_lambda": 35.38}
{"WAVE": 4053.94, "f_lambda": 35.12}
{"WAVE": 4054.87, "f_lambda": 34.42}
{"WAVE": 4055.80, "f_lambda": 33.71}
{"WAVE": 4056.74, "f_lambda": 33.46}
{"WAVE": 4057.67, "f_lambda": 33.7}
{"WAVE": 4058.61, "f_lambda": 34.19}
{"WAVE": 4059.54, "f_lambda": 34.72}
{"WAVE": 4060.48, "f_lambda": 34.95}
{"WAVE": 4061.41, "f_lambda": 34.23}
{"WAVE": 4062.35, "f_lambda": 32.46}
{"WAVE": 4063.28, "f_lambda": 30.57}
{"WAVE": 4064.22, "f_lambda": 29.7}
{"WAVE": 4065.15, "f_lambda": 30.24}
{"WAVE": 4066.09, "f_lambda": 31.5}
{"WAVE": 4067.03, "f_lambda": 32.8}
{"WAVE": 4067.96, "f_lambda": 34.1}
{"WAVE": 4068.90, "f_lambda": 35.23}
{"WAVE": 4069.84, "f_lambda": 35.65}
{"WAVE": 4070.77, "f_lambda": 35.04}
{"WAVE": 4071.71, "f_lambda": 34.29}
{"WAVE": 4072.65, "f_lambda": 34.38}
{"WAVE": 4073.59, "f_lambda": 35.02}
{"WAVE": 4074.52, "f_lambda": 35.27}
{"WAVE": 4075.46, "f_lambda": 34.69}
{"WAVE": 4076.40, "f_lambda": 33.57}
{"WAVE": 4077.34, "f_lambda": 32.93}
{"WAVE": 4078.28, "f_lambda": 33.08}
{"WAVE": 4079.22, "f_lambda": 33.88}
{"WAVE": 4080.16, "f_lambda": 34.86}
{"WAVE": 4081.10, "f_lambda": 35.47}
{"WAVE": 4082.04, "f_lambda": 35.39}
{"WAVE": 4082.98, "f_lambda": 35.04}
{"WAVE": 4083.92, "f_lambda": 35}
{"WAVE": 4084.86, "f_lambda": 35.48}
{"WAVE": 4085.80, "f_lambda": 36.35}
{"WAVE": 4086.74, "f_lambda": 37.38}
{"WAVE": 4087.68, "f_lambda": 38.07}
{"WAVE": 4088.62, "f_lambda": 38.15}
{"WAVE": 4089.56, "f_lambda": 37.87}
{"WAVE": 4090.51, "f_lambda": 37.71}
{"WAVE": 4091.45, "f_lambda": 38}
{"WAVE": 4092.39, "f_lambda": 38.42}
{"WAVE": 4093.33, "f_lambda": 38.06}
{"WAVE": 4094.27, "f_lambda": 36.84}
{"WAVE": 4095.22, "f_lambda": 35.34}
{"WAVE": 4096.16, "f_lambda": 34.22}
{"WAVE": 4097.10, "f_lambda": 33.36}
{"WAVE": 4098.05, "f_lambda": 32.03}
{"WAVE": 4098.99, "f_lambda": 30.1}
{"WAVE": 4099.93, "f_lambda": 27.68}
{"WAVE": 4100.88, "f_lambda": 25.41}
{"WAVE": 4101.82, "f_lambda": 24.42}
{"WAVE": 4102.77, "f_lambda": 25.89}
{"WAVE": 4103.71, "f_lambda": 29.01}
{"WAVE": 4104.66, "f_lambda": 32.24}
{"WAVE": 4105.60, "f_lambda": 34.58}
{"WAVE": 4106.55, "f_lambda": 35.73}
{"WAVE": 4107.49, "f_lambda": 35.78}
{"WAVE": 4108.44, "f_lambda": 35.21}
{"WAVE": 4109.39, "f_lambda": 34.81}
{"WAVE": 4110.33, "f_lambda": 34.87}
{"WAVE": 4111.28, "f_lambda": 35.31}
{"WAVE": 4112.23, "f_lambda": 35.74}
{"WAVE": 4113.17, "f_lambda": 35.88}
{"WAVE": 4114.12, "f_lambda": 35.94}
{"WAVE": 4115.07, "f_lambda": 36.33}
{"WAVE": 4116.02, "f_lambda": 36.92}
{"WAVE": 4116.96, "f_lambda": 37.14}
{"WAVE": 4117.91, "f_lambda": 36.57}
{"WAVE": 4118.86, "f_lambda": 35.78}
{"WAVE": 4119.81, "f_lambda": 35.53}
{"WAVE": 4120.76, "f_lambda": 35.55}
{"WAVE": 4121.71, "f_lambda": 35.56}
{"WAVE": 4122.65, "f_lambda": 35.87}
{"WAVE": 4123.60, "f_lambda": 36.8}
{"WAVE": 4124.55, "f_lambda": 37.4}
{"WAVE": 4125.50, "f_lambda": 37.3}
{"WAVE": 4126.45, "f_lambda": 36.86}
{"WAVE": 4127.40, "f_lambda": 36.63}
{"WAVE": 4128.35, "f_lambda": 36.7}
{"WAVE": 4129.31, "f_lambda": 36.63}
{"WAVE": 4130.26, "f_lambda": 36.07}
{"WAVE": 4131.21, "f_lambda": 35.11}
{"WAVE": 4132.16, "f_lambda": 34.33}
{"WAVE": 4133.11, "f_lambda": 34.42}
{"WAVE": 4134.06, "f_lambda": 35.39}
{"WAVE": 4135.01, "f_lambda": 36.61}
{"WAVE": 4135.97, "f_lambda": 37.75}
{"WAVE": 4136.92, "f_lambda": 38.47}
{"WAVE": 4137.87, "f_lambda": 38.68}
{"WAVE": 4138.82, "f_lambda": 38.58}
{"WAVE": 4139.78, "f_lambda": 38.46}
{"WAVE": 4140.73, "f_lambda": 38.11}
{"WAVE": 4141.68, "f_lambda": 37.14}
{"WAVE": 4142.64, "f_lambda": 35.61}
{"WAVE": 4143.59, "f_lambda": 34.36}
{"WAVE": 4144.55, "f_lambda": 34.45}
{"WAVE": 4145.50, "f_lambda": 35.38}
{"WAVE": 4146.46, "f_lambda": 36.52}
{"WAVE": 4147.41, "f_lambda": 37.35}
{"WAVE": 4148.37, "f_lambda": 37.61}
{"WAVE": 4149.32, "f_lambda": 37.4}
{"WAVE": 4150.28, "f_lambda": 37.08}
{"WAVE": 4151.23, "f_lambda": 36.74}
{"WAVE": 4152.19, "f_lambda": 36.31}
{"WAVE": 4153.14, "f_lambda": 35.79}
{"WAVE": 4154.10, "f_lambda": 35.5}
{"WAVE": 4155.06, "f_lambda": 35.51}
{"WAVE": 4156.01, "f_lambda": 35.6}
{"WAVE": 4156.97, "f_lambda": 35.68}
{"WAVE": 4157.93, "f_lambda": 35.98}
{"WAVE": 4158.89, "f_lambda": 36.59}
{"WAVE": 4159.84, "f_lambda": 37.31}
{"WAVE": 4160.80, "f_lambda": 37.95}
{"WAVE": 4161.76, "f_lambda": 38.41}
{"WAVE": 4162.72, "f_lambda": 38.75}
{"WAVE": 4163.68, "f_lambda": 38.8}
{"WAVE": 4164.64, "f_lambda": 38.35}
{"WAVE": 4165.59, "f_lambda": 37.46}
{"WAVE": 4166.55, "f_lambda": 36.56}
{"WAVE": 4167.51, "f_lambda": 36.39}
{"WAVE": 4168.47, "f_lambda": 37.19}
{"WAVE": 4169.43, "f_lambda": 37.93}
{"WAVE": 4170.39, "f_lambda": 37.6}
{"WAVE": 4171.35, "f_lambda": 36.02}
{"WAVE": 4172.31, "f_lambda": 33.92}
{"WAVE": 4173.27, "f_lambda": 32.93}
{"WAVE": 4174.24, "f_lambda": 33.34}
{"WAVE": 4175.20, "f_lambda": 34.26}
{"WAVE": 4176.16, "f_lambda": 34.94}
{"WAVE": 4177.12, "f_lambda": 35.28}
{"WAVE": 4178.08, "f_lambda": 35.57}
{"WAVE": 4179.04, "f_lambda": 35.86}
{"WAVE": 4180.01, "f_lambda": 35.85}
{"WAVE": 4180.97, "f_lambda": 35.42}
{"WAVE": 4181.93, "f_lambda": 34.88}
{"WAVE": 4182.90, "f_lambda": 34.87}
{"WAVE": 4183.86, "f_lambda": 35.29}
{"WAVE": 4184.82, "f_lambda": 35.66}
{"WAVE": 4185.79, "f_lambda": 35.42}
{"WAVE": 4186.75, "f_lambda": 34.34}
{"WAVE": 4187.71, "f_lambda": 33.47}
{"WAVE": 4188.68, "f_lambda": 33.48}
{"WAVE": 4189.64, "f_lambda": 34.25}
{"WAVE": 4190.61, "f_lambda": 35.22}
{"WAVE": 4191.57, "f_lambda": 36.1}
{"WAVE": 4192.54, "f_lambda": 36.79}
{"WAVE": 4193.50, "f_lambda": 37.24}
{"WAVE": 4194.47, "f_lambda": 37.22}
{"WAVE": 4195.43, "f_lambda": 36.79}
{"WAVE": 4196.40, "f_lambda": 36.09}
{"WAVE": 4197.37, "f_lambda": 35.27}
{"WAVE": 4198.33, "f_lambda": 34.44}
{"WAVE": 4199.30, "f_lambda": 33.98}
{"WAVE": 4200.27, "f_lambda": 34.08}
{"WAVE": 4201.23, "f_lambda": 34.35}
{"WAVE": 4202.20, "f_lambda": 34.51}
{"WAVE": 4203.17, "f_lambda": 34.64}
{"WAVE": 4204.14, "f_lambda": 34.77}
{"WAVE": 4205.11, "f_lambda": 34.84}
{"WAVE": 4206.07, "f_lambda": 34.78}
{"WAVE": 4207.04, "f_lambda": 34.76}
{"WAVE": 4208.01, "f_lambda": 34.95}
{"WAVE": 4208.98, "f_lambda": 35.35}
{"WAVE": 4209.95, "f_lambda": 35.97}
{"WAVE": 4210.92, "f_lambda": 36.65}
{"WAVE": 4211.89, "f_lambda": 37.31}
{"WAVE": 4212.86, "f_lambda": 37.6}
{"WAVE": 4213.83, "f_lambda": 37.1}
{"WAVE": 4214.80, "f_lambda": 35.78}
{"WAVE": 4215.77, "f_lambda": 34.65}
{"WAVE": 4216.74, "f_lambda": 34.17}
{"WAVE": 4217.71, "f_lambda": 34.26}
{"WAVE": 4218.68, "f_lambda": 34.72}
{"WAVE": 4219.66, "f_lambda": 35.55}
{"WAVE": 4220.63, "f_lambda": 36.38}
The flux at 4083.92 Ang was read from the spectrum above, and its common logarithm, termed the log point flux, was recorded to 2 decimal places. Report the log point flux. 1.54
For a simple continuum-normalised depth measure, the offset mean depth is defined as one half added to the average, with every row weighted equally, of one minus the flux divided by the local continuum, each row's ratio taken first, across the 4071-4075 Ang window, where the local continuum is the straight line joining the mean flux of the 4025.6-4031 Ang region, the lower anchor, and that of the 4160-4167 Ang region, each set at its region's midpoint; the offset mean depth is 0.56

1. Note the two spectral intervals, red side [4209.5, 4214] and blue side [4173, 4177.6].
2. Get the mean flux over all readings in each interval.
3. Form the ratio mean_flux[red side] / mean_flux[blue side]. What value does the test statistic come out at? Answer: 1.08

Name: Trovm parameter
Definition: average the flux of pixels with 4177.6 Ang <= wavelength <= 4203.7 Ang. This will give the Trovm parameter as 35.2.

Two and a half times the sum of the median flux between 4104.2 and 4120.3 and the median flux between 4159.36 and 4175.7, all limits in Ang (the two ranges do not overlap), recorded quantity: 183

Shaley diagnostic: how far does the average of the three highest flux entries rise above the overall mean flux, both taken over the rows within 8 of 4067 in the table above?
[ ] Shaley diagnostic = 1.8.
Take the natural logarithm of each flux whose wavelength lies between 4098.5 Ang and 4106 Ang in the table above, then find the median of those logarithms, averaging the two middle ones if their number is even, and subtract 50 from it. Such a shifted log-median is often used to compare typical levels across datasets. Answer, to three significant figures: -46.7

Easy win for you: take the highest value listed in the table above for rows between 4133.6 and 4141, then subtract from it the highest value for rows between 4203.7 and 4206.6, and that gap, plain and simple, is 3.8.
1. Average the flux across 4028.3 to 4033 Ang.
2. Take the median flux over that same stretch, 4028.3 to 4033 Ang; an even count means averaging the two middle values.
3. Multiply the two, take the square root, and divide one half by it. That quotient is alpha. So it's 0.0147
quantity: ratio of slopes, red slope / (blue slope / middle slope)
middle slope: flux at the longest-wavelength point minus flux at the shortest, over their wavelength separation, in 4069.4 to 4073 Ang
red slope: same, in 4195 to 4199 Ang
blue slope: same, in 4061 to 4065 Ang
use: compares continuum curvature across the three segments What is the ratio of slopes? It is -0.23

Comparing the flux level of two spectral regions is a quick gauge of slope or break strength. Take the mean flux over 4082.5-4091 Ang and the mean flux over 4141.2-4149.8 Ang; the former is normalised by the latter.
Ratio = 1.02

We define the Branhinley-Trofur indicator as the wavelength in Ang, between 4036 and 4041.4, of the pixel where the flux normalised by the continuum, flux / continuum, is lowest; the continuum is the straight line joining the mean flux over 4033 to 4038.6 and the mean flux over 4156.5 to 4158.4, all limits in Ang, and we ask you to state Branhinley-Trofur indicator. 4040.89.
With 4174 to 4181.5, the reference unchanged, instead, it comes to 4174.24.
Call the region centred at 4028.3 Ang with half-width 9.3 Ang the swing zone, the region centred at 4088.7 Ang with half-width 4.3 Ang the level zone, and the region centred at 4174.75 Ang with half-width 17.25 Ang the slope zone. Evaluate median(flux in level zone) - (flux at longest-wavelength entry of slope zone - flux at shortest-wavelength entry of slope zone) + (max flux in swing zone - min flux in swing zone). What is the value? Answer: 42.9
